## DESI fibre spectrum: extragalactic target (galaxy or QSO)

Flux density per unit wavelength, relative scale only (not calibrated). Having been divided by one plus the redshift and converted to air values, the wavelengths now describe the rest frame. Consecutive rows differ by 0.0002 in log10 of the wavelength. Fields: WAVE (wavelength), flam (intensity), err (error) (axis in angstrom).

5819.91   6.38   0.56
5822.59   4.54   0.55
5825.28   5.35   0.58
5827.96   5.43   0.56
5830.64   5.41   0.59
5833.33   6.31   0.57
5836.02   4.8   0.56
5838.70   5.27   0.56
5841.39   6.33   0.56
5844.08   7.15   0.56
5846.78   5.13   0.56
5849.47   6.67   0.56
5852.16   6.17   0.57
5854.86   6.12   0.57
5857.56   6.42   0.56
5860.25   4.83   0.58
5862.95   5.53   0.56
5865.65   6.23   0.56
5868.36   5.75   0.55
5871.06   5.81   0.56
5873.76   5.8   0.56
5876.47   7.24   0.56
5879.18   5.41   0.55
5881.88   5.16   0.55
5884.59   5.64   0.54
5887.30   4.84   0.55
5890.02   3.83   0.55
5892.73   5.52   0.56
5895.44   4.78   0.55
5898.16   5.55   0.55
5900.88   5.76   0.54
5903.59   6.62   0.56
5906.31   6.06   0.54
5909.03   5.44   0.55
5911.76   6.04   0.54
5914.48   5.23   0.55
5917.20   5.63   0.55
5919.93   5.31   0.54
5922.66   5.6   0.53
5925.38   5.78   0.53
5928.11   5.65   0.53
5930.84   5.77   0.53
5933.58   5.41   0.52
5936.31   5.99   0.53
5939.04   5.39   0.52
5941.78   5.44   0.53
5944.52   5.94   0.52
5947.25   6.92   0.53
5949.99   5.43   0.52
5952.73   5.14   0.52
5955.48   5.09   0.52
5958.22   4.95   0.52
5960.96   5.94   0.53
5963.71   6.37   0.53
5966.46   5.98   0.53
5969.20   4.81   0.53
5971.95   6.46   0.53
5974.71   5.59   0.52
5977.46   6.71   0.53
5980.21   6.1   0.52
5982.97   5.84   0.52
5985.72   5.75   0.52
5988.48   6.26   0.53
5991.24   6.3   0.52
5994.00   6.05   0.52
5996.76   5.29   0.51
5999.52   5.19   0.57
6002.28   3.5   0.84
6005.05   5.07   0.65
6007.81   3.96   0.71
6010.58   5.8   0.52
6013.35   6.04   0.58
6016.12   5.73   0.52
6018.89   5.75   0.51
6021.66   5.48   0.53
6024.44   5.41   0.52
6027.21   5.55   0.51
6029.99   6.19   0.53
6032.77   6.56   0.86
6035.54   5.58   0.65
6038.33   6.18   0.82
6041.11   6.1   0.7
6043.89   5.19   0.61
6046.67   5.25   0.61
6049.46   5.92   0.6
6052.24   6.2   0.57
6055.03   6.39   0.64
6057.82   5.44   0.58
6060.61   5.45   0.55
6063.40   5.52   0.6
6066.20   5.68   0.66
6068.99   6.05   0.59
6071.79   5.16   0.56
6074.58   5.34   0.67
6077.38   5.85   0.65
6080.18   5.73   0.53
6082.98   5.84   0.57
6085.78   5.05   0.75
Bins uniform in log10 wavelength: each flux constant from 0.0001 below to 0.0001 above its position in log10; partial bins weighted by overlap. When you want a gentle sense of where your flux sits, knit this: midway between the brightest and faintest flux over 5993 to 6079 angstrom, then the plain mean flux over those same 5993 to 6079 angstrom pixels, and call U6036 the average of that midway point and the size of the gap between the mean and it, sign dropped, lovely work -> 2.79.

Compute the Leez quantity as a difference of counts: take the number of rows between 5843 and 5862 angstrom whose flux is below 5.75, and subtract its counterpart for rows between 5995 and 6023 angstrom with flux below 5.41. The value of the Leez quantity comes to -3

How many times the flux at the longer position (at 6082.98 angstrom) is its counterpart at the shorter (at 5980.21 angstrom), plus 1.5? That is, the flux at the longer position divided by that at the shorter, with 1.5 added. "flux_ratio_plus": 2.46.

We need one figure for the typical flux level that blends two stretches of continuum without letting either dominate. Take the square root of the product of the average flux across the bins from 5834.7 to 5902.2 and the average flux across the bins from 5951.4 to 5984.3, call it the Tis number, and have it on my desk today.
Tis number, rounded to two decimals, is 5.71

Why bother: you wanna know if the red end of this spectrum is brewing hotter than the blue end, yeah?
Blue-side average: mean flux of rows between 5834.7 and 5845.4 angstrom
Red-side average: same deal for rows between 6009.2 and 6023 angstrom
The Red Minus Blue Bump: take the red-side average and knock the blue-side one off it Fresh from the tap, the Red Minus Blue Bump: -0.1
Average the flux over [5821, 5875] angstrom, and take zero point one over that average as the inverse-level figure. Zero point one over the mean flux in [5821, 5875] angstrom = 0.0174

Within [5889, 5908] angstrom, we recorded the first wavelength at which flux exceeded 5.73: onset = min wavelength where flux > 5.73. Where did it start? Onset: 5900.88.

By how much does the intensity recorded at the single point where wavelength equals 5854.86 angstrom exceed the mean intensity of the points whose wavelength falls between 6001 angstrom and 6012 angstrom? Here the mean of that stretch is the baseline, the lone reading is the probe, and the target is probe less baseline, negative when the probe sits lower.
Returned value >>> 1.5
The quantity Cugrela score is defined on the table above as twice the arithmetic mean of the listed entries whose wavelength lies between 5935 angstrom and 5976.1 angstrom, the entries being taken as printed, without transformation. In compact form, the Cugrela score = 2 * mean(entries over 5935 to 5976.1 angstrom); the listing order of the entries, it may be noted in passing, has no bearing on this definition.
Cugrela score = 11.4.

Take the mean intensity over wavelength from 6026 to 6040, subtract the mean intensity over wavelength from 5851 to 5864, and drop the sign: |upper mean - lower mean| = 0.20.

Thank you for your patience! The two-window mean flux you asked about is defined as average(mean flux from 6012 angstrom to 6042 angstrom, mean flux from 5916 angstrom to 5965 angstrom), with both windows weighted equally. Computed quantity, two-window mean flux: 5.76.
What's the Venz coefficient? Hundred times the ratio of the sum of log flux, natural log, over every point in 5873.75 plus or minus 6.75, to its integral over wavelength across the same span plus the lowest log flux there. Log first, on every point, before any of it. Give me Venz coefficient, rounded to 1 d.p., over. 34.6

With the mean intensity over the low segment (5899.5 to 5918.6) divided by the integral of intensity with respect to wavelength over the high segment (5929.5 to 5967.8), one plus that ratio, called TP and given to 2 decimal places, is 1.03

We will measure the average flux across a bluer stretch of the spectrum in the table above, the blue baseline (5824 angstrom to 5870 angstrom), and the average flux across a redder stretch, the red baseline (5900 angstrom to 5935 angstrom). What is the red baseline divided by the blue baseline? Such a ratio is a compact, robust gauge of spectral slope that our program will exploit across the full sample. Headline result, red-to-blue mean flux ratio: 0.98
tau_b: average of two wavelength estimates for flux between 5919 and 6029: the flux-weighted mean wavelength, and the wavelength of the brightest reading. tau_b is 5960.1 angstrom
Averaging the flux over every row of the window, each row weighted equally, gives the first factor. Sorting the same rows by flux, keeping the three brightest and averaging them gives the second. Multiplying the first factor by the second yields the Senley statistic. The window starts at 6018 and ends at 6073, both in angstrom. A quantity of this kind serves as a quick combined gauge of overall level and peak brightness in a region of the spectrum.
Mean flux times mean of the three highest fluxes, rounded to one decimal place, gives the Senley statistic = 36.7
